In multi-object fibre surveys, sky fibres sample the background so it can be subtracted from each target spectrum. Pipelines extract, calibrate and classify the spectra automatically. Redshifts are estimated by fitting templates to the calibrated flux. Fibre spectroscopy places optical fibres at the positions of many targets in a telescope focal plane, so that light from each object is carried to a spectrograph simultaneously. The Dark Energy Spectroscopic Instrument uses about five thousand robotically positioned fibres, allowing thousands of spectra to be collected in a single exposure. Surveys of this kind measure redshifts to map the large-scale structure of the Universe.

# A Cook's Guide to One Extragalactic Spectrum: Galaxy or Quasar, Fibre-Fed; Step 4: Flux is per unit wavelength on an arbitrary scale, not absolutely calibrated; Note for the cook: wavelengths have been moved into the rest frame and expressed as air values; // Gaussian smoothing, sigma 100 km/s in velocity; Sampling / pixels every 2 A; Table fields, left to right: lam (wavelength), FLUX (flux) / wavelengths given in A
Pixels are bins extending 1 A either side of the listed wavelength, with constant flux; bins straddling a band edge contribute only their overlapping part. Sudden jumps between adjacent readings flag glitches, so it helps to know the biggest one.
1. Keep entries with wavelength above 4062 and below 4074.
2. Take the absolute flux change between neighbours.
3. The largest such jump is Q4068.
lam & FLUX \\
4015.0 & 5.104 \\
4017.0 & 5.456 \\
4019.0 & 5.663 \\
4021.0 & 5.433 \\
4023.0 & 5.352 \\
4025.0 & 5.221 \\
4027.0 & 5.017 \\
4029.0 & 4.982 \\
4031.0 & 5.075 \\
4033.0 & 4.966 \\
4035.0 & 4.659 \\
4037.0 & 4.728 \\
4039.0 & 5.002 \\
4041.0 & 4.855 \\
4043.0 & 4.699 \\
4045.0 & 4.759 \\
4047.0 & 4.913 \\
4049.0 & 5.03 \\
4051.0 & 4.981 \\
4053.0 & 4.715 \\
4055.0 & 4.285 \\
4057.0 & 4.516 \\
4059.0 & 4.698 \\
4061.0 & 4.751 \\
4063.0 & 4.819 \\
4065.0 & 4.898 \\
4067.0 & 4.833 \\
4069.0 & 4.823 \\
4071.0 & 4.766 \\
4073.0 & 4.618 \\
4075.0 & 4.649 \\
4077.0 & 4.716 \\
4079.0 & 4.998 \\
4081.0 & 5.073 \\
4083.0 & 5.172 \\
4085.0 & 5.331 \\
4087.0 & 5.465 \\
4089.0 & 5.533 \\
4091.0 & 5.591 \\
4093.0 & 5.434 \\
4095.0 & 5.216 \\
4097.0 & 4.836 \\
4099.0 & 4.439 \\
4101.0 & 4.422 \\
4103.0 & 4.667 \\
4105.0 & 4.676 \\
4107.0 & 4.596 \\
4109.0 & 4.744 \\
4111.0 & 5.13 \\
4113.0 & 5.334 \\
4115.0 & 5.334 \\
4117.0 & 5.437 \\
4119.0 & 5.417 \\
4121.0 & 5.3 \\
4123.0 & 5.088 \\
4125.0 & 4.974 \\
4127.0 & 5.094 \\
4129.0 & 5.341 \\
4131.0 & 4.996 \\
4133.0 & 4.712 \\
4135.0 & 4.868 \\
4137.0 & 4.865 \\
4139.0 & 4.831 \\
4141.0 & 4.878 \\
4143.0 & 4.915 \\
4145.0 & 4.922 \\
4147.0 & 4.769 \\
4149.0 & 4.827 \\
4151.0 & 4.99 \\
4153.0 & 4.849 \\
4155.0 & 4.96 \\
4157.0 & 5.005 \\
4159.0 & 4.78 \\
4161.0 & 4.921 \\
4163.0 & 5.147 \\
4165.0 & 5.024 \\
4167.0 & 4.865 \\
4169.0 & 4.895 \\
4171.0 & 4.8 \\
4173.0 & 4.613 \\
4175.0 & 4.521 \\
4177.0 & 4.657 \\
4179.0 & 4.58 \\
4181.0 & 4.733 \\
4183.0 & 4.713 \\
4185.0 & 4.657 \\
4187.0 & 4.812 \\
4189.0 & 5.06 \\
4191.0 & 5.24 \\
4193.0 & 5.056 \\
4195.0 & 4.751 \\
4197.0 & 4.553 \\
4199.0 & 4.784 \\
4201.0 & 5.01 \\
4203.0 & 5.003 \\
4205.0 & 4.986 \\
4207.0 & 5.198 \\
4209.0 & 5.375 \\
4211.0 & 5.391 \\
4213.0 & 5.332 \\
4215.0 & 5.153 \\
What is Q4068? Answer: 0.15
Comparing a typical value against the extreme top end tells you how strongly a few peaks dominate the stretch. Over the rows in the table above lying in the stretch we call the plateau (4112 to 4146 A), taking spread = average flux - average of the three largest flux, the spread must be -0.32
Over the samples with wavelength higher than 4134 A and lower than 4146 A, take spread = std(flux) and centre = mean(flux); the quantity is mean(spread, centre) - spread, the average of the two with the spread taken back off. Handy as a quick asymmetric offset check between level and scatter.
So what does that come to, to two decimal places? 2.42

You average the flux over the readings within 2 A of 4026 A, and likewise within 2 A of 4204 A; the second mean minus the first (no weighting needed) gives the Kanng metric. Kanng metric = -0.12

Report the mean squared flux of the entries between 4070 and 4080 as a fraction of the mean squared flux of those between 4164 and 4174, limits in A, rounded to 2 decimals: 0.96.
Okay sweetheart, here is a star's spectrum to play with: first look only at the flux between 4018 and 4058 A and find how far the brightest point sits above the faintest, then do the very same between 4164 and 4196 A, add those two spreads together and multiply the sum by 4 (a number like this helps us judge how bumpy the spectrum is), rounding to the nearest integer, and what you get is 8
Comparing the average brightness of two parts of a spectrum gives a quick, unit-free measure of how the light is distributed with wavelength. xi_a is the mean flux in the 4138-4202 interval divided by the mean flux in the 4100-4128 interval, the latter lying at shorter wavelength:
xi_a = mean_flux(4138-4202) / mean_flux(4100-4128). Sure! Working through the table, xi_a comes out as 0.97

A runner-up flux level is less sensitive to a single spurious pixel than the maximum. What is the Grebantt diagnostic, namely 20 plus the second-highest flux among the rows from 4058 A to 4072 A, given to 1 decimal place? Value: 24.8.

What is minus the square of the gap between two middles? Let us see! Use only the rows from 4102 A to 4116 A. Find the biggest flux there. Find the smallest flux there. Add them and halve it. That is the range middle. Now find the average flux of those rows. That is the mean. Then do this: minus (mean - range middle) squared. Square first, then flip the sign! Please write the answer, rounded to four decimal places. -0.0015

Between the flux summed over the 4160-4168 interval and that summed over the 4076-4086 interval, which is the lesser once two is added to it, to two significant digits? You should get 22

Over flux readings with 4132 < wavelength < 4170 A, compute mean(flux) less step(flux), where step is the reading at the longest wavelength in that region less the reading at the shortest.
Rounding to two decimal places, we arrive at 4.71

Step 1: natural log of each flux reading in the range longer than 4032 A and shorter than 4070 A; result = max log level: 1.62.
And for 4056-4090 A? 1.71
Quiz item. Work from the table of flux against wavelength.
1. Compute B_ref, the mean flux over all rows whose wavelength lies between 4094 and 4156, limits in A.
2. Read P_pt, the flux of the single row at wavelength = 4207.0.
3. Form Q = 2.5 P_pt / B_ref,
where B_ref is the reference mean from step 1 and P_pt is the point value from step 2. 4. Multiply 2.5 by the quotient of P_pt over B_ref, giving 2.63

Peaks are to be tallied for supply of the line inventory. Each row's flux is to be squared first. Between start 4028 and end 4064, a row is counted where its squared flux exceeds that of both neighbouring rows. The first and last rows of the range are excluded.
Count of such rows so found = 3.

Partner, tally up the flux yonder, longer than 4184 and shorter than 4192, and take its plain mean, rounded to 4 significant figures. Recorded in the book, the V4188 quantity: 4.942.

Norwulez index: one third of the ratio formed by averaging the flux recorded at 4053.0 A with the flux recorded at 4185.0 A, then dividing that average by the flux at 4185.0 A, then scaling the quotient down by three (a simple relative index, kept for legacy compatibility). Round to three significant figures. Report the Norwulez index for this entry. 0.335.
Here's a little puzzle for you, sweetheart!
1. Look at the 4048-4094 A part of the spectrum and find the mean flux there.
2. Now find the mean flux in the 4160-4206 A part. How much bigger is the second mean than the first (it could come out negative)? -0.10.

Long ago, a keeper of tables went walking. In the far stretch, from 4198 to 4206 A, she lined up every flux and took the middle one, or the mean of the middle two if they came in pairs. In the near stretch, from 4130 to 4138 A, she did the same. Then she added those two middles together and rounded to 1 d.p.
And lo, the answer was 9.9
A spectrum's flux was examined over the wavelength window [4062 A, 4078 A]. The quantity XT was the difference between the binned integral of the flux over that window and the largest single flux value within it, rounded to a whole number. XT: 71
